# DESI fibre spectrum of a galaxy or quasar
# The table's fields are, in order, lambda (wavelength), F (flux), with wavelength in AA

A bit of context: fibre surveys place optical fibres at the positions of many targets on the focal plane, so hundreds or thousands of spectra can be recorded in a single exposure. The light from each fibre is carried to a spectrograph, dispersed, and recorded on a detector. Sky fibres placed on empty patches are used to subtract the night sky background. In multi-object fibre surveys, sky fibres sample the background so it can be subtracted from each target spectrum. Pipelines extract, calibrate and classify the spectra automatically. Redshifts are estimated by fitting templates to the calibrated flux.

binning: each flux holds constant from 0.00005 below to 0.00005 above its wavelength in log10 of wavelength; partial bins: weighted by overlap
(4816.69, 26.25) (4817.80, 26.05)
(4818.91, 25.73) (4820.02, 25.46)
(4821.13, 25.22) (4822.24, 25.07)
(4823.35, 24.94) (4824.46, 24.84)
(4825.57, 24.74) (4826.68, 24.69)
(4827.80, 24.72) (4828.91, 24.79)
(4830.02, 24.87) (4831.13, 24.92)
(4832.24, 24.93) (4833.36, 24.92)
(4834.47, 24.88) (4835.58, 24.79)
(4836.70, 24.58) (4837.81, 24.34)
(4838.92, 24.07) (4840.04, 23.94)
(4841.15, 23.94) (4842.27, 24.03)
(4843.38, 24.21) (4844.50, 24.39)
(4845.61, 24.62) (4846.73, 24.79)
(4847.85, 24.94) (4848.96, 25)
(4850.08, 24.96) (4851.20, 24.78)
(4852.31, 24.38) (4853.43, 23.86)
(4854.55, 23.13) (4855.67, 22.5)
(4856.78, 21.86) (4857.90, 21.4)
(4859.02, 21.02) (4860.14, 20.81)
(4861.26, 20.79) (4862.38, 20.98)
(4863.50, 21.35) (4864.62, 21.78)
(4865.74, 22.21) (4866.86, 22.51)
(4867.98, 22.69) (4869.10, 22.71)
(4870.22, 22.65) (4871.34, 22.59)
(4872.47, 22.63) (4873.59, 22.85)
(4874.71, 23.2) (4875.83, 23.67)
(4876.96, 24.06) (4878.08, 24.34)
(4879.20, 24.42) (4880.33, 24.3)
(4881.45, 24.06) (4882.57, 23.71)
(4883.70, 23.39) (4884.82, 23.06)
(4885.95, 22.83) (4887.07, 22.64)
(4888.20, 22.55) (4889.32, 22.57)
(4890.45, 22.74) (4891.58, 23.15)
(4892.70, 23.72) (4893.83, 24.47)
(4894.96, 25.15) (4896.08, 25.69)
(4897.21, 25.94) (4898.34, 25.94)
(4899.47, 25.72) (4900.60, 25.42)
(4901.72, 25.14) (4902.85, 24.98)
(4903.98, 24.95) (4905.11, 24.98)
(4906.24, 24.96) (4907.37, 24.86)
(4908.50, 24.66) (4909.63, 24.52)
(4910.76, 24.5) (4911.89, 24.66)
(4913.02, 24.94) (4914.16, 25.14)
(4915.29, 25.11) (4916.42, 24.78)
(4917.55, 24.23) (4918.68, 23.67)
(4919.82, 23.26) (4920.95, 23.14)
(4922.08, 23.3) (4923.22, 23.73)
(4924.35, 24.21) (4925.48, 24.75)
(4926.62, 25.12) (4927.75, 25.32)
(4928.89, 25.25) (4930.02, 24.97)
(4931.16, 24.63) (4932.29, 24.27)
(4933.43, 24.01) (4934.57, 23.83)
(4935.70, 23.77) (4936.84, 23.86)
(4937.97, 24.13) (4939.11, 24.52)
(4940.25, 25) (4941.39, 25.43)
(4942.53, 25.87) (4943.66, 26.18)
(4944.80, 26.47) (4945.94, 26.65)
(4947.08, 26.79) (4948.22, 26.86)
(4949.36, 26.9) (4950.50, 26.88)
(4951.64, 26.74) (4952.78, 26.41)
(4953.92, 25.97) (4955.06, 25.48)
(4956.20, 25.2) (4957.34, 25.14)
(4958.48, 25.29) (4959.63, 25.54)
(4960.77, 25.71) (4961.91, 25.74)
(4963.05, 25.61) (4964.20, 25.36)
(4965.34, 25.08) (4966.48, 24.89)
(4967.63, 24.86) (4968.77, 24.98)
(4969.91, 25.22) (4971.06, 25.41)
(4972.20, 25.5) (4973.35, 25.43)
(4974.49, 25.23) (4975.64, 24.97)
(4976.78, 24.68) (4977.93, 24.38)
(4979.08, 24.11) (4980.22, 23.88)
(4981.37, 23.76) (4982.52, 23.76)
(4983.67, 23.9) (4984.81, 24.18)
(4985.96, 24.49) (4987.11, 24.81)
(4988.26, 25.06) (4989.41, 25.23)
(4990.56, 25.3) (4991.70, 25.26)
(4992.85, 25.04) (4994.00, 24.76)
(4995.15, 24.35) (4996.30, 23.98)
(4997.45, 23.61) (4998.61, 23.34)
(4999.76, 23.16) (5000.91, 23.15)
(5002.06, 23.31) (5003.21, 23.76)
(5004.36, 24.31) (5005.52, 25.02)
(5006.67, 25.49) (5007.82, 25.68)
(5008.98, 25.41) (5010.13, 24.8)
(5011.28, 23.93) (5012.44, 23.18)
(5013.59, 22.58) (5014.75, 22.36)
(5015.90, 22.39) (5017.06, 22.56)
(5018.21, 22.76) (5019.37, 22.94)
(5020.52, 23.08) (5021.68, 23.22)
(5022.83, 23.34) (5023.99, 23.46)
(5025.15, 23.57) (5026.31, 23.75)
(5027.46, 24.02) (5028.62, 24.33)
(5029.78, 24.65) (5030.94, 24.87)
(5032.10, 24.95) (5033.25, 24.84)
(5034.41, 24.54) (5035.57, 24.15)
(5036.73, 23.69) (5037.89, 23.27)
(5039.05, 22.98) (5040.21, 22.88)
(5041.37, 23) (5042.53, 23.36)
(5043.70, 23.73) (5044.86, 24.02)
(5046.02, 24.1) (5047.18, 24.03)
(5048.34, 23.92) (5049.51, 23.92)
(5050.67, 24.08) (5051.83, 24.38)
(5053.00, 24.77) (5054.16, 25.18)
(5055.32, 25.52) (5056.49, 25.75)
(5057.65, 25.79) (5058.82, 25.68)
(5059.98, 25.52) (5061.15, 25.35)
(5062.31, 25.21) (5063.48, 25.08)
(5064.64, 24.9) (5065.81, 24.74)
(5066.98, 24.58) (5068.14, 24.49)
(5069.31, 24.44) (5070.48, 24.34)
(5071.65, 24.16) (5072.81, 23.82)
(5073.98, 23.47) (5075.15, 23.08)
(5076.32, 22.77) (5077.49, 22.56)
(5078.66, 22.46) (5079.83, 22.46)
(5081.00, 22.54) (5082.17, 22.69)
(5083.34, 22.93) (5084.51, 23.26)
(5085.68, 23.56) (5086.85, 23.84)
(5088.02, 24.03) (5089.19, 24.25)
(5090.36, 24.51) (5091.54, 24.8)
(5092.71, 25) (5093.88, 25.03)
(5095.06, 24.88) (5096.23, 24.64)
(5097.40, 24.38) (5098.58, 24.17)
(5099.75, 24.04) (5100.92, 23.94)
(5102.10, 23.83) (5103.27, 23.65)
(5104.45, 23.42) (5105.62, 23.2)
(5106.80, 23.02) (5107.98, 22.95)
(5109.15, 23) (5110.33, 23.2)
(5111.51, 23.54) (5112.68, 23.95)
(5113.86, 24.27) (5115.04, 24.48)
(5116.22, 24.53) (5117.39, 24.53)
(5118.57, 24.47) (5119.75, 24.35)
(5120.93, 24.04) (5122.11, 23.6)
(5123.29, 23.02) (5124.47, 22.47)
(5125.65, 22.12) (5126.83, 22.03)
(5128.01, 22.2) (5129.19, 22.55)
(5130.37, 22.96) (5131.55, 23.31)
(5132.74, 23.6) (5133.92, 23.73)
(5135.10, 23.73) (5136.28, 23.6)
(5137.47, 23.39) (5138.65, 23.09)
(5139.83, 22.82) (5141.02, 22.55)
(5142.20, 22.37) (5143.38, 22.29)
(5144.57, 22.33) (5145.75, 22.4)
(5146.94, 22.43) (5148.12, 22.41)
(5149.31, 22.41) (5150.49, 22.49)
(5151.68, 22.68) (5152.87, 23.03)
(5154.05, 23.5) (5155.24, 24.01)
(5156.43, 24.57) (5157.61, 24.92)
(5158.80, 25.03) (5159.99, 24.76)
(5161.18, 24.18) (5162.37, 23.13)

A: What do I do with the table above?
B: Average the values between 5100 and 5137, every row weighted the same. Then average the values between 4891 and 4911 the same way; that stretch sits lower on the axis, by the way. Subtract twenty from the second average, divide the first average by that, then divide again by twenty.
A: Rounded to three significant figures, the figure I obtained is 0.238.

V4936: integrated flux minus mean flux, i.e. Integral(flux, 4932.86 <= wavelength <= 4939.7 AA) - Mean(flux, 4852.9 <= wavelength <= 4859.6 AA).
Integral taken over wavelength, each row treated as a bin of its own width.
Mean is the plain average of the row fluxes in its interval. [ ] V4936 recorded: 142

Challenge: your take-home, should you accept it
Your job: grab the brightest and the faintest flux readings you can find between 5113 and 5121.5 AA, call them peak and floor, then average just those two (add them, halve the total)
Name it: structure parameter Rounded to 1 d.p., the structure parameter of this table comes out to 24.3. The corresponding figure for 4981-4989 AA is 24.4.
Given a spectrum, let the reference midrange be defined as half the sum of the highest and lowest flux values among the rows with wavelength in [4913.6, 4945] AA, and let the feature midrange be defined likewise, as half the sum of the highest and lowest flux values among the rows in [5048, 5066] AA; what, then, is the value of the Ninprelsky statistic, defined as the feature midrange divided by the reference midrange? 1.00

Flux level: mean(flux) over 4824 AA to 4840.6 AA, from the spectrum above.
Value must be 24.67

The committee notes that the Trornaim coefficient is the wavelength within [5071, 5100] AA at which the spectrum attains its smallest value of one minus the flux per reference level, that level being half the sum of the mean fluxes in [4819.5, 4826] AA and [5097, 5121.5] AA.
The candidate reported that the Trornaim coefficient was 5093.88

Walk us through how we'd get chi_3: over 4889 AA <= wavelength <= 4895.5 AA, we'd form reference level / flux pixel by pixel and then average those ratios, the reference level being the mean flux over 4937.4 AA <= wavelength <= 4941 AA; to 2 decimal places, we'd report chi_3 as 1.04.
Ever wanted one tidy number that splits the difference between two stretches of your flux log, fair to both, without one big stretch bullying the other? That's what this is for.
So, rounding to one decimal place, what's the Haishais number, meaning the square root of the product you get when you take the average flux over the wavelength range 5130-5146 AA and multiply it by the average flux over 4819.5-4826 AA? 24.0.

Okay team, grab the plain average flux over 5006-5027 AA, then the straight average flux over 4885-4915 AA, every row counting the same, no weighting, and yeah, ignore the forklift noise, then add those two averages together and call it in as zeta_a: 48.1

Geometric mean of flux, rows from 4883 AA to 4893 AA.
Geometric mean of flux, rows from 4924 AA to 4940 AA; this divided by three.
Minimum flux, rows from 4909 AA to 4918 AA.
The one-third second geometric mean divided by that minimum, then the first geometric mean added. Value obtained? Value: 23.3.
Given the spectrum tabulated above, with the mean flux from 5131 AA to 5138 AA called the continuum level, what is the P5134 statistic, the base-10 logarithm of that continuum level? 1.37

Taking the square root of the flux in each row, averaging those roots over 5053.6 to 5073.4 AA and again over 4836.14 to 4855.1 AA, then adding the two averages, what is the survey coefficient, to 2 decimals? 9.93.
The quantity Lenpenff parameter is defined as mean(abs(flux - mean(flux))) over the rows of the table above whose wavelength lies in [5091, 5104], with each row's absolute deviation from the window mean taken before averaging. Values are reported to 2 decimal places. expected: 0.43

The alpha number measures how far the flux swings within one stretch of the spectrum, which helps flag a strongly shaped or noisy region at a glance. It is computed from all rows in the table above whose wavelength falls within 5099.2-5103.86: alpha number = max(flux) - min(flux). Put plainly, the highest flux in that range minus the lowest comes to 0.39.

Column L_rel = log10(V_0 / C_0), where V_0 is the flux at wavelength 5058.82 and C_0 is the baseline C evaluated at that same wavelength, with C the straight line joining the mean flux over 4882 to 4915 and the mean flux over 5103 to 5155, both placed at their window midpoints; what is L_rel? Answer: 0.038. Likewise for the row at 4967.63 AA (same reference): 0.015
